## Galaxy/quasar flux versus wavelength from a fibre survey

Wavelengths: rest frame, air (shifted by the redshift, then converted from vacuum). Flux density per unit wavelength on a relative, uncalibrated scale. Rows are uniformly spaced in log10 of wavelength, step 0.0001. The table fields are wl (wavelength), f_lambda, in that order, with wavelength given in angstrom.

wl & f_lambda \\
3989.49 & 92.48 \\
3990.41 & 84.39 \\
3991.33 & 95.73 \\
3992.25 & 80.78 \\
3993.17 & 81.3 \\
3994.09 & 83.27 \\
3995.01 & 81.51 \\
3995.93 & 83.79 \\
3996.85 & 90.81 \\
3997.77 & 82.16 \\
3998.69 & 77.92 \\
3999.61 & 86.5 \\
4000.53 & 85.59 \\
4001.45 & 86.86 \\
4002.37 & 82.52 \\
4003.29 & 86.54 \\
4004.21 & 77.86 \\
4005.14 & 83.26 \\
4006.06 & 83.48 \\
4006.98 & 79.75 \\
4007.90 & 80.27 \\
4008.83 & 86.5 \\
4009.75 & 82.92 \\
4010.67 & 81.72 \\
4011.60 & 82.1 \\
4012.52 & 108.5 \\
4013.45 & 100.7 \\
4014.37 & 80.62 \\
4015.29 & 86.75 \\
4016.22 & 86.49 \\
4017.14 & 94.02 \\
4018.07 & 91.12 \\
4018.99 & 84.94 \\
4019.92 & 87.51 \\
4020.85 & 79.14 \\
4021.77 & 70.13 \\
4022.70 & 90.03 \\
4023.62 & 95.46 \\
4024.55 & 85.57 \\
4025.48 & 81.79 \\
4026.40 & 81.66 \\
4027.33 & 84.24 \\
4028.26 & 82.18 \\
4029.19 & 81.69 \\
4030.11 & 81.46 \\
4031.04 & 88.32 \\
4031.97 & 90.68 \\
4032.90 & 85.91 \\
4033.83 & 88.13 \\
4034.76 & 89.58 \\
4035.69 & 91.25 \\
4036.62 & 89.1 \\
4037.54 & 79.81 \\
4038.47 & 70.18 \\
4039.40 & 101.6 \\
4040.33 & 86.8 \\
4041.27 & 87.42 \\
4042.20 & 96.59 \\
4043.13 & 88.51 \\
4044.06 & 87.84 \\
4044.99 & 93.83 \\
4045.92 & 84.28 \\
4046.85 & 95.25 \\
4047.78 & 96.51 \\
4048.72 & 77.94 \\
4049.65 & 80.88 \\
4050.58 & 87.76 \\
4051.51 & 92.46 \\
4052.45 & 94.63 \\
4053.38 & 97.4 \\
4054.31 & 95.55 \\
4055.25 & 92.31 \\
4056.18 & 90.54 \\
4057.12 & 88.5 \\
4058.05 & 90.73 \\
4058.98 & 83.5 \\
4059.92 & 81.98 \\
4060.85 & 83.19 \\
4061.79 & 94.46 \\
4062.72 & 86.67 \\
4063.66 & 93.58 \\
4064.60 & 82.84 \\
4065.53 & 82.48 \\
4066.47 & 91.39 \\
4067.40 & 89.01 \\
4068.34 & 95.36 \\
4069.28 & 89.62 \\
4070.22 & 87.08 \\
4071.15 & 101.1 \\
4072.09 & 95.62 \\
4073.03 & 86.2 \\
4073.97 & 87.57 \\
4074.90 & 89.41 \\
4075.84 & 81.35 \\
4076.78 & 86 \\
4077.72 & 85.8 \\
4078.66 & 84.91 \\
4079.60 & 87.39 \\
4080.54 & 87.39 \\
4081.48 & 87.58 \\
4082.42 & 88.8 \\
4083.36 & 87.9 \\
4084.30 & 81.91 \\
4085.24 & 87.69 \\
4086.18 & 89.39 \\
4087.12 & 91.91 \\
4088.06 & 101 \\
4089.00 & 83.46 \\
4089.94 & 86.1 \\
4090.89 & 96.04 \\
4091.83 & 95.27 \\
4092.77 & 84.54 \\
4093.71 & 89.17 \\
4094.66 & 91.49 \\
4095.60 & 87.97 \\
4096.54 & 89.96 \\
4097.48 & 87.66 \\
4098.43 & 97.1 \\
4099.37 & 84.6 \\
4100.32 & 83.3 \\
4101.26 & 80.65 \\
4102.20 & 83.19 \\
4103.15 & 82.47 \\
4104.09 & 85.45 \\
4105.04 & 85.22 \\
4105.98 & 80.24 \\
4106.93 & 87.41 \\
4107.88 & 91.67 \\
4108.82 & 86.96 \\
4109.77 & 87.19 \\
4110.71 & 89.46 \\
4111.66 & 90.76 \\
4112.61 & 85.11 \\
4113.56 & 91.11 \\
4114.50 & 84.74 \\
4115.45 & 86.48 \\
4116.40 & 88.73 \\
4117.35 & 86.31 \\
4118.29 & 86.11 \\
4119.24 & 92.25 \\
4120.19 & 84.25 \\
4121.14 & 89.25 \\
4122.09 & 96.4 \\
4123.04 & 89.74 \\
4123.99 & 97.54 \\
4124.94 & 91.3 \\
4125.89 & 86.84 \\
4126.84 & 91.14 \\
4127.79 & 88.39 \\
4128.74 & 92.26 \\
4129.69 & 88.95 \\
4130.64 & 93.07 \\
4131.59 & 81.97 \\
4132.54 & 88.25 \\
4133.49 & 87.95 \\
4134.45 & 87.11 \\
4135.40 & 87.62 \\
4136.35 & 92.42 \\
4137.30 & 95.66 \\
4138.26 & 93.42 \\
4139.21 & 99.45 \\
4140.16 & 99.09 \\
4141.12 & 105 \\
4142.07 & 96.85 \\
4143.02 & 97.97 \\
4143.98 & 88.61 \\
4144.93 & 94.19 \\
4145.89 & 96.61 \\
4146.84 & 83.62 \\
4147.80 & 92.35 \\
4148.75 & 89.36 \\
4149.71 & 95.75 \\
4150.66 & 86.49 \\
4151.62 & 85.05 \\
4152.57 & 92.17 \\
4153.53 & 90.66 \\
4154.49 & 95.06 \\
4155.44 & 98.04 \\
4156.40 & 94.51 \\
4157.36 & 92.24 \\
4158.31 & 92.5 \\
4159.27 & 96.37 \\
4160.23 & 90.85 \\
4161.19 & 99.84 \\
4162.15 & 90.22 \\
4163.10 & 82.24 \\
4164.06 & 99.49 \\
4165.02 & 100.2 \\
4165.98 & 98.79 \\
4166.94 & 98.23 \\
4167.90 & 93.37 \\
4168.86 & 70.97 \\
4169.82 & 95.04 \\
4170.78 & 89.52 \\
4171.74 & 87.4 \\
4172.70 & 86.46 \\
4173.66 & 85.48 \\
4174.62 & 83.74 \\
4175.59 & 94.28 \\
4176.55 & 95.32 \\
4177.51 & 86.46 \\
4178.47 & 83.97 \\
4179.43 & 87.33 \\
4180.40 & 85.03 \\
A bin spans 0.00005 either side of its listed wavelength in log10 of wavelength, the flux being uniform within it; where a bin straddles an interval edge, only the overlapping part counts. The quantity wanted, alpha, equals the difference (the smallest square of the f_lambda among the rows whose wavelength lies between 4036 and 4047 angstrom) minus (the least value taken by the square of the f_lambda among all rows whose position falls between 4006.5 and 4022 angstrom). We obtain 7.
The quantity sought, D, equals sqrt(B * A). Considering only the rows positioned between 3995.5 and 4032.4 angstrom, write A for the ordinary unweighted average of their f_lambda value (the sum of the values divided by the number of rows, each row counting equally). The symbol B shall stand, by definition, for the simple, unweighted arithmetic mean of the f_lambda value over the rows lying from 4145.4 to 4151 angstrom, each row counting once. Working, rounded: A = 85.3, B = 91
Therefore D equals 88.0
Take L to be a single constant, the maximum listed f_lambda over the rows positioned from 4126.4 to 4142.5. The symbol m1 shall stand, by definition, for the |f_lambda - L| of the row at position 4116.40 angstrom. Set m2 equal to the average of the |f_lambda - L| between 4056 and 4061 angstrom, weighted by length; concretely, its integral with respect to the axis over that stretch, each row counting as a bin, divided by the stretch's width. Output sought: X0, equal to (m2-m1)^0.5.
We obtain 1.5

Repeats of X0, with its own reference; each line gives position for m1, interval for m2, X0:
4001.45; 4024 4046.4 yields 0.5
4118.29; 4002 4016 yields 1.0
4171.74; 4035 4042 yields 0.6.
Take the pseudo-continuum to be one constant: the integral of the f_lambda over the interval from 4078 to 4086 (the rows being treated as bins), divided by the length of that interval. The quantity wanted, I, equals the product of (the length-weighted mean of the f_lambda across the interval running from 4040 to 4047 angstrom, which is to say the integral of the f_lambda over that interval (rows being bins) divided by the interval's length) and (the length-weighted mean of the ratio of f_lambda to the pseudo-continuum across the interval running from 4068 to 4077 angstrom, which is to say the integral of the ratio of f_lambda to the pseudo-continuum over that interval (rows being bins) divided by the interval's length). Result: 93.2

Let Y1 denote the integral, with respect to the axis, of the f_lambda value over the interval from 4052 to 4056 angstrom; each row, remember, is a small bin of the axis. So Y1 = 379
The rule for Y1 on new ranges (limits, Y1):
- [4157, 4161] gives 374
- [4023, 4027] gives 345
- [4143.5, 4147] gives 320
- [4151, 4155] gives 363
